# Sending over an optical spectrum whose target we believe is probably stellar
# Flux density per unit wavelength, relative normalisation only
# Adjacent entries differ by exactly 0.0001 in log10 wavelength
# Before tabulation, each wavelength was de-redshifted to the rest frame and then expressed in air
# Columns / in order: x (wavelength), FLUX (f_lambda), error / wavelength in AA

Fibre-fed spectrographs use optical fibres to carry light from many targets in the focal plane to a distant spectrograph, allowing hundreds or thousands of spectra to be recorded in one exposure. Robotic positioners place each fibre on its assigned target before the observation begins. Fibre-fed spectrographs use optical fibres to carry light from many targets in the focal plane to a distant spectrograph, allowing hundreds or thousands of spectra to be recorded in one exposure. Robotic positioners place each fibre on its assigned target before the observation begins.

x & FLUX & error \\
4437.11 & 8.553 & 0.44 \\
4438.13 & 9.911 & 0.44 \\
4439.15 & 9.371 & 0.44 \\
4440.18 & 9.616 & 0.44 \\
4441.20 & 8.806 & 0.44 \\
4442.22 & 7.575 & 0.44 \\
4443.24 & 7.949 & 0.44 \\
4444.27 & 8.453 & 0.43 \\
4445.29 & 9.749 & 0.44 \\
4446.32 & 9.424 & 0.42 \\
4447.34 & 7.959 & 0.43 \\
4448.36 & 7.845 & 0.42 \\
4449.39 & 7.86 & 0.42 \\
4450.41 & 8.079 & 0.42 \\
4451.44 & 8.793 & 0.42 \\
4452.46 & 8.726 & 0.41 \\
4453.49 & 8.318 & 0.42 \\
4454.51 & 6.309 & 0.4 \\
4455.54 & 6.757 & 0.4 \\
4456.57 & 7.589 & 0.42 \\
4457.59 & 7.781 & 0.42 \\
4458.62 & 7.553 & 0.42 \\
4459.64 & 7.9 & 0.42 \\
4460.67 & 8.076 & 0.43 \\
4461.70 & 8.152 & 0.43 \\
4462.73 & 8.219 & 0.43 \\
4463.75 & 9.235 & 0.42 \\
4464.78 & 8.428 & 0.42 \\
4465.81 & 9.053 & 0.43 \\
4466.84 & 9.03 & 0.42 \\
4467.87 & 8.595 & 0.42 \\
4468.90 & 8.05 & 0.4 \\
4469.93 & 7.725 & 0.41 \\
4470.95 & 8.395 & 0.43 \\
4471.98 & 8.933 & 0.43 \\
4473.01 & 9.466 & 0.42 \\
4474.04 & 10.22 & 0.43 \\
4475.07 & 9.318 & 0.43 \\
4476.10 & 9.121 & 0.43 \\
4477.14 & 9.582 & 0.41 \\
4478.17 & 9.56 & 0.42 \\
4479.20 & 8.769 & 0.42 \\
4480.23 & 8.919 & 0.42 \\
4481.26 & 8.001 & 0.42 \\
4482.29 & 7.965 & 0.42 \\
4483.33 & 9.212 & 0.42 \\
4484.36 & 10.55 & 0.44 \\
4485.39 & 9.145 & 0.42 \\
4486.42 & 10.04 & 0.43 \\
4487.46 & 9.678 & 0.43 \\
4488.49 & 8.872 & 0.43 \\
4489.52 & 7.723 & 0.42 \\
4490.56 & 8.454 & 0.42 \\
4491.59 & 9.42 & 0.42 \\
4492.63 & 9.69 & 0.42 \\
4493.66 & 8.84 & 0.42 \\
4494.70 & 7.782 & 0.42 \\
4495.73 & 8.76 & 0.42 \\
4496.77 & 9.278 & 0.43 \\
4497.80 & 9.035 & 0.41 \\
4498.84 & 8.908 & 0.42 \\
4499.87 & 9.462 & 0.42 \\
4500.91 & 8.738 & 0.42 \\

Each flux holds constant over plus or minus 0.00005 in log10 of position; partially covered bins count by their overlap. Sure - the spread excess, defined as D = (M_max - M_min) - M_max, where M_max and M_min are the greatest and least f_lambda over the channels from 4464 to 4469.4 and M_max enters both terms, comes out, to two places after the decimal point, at -8.05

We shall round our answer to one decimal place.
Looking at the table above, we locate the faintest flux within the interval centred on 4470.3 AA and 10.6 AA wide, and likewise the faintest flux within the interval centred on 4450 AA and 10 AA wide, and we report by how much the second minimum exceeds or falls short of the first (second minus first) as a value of -1.4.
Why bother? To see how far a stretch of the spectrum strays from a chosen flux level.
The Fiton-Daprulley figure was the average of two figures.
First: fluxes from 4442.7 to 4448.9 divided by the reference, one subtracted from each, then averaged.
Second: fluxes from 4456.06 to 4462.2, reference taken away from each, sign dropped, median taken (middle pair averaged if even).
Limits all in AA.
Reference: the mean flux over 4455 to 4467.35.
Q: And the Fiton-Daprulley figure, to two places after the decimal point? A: 0.18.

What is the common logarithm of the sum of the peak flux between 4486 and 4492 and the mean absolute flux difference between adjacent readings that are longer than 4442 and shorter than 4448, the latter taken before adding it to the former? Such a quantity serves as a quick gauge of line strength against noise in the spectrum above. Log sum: 1.03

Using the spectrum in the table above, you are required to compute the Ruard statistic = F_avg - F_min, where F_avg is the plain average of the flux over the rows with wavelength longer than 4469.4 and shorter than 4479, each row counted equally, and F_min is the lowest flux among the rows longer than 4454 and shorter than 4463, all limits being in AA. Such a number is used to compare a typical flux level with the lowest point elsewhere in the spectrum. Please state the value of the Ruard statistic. 2.8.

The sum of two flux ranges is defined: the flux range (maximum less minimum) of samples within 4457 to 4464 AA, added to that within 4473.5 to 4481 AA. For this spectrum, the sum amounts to 3.1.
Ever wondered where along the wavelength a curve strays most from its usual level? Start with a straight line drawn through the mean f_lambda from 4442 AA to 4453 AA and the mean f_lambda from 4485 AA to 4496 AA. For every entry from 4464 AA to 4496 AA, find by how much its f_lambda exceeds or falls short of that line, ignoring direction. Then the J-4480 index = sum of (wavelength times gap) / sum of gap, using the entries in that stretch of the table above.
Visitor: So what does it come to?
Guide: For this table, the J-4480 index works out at 4481.3 AA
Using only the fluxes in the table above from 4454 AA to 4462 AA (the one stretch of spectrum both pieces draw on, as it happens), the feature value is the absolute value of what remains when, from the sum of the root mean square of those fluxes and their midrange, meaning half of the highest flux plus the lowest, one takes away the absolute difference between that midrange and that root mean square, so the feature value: 14.5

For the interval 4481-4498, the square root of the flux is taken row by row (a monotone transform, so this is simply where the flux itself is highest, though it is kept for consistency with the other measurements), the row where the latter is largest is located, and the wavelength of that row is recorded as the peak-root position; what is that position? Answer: 4484.36 AA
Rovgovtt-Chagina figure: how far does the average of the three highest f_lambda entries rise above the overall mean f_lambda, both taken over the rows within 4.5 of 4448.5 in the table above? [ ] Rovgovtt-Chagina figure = 0.78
